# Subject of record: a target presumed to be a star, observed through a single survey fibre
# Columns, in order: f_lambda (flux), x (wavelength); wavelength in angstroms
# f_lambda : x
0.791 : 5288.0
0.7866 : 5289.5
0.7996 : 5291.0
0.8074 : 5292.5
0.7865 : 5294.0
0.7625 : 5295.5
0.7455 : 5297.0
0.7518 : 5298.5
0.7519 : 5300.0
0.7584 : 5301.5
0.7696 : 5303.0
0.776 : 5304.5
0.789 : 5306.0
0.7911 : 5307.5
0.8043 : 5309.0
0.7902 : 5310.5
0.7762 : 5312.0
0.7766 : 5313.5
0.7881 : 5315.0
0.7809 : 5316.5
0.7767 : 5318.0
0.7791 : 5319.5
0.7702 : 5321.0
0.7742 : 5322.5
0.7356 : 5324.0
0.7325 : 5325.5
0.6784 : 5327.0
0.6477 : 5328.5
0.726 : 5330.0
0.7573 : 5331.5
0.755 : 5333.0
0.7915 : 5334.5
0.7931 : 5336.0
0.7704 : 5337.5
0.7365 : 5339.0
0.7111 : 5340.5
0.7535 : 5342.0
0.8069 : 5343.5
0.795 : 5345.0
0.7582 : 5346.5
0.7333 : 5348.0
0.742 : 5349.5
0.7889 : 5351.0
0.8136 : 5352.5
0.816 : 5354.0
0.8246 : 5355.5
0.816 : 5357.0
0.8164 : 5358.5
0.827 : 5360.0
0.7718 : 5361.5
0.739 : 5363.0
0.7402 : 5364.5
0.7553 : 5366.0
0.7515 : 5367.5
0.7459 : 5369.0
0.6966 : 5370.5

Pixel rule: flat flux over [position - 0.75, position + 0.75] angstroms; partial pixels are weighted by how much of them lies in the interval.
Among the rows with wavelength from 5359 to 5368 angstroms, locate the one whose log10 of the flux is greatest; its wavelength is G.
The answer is 5360.0 angstroms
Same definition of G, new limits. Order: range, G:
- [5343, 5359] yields 5355.5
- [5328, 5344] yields 5343.5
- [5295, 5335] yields 5309.0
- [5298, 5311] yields 5309.0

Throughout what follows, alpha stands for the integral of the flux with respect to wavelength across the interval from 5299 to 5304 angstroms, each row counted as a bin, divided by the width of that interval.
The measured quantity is 0.760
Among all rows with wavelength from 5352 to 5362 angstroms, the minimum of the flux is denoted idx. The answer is 0.7718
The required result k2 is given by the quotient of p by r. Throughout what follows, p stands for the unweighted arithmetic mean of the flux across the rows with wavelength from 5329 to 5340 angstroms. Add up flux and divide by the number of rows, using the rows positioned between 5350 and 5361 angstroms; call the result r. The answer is 0.93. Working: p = 0.761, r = 0.81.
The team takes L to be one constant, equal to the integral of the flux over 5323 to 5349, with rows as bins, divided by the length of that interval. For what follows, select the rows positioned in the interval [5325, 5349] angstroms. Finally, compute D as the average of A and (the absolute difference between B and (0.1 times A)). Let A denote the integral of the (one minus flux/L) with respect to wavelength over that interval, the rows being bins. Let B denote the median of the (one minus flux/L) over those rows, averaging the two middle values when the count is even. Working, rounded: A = 0.0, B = -0.011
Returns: 0.00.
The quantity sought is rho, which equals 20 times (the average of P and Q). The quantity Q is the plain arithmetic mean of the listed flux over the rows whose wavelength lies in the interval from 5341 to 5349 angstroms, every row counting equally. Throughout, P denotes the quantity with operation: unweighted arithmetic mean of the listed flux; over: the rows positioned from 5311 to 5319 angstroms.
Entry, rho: 15.5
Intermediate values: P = 0.780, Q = 0.769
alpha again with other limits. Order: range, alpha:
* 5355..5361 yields 0.819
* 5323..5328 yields 0.715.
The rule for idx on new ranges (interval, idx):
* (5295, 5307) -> 0.7455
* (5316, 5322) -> 0.7702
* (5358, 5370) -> 0.739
